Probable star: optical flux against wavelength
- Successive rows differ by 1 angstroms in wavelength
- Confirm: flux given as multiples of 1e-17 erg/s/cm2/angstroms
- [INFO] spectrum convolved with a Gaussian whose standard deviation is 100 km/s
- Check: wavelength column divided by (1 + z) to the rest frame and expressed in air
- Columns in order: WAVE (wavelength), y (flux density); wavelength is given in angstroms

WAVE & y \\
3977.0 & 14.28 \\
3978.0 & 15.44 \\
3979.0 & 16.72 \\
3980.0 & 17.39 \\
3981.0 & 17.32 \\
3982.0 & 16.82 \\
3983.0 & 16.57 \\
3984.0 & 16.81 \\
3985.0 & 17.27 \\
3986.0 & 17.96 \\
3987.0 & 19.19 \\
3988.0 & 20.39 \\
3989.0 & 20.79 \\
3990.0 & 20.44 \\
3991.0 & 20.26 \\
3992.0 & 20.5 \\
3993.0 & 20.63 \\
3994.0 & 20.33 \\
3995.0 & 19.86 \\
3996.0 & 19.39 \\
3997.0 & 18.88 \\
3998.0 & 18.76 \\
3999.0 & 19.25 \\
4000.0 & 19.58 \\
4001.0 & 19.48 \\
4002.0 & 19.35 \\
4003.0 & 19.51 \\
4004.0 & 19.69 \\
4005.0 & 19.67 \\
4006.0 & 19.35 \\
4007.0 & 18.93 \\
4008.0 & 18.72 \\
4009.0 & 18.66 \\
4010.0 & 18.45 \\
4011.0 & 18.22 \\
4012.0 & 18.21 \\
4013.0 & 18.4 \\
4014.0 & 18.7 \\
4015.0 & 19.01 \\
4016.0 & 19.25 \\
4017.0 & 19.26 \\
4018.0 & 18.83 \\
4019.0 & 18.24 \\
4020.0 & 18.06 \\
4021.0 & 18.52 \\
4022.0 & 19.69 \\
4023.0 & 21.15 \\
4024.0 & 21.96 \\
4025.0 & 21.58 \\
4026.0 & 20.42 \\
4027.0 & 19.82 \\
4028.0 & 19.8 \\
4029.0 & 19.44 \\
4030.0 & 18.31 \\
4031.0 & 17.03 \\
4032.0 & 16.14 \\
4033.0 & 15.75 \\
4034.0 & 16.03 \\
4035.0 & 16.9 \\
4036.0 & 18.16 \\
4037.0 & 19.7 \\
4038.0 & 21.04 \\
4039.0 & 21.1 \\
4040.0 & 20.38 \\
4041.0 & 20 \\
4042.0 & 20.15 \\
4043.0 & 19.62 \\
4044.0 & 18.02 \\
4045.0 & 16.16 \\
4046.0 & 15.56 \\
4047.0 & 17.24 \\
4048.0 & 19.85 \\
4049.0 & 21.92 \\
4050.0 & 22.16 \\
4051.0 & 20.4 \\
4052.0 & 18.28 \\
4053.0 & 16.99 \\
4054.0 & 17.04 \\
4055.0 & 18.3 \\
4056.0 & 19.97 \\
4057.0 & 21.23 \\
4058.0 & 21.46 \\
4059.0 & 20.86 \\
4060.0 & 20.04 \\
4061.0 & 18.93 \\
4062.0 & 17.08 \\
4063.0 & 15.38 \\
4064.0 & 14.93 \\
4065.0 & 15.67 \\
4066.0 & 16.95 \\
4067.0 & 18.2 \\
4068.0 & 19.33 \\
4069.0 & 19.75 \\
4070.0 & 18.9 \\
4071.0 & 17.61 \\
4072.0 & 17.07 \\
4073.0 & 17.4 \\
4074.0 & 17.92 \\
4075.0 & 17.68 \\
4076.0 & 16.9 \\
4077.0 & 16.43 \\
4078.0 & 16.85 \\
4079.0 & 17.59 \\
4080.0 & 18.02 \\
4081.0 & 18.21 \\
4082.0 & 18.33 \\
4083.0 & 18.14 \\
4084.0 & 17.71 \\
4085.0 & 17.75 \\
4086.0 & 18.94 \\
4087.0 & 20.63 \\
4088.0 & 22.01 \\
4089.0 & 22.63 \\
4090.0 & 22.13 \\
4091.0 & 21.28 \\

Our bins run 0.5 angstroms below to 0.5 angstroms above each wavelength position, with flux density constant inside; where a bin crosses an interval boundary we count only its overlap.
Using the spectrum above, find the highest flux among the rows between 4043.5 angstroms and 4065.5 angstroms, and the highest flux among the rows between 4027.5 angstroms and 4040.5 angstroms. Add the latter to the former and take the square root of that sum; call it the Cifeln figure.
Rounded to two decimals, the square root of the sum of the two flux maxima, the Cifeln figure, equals 6.58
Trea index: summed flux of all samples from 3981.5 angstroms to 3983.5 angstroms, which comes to 33.4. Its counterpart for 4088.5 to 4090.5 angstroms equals 44.8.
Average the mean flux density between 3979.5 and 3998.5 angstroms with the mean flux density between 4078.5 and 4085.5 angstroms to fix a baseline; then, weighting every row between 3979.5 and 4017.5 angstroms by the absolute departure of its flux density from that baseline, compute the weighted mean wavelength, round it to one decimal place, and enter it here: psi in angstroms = 3994.1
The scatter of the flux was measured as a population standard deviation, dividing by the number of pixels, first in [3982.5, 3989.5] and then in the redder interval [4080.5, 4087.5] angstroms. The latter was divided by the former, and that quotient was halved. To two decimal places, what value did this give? 0.30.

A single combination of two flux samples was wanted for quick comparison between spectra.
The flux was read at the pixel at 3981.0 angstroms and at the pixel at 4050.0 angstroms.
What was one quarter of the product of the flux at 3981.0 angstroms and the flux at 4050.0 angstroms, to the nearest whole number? 96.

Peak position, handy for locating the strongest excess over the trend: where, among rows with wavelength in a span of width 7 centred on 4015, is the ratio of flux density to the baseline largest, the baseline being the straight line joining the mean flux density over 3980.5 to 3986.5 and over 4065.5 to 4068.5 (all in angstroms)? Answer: 4016.0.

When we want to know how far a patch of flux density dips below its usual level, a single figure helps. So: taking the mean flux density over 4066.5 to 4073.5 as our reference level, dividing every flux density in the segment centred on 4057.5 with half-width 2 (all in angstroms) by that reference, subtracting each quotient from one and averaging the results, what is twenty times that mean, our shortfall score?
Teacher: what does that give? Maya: -3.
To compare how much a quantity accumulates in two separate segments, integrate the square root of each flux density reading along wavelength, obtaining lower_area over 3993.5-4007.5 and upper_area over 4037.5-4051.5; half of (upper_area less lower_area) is 0.0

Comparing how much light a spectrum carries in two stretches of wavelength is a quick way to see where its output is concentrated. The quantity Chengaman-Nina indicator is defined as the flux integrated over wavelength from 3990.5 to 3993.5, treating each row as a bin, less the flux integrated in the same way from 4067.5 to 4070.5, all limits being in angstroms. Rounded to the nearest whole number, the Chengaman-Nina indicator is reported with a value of 3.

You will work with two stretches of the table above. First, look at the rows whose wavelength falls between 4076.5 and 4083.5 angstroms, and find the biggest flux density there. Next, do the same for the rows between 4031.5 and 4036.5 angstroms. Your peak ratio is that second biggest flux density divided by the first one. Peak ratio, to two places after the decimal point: 0.99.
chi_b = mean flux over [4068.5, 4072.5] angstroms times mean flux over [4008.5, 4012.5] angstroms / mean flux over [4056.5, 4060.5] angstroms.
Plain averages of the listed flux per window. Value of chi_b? 16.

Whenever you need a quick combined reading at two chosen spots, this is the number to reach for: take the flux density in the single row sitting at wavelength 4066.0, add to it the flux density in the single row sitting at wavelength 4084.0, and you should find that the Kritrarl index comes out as 35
